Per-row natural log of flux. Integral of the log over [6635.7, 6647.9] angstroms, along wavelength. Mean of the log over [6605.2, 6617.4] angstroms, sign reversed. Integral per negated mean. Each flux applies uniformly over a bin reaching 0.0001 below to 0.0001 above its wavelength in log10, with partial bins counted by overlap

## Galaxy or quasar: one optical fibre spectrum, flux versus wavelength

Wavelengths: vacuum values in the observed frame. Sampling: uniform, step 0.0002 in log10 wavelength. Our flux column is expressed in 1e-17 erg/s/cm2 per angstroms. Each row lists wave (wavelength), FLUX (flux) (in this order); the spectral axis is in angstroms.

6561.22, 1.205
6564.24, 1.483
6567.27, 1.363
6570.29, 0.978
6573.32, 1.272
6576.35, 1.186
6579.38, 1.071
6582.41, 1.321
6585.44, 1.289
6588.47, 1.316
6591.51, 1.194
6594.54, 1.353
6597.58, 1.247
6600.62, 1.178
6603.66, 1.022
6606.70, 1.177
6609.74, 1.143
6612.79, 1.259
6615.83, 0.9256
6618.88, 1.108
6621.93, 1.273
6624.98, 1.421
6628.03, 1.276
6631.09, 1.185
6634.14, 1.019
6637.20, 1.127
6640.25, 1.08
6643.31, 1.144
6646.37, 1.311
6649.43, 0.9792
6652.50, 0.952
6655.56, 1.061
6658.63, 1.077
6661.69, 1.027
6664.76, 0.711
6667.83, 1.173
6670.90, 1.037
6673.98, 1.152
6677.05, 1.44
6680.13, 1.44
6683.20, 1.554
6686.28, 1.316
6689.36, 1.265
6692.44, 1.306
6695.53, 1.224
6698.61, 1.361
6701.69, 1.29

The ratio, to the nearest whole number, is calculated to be -16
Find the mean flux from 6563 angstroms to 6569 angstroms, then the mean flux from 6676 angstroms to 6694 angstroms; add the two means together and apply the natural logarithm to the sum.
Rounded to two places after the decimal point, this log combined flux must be 1.03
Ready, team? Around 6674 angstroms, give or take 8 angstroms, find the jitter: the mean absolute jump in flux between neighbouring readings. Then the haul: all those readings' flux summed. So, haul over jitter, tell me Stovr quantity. 46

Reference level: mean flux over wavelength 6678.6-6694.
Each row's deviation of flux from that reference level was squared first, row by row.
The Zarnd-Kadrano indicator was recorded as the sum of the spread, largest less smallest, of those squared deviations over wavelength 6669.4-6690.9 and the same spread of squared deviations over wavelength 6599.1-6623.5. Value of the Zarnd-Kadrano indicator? 0.30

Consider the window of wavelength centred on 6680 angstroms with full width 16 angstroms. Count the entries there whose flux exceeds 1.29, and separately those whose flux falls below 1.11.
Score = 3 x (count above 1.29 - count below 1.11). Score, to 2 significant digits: 12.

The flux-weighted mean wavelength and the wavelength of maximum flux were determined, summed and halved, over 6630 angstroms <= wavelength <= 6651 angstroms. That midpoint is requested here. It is 6643.3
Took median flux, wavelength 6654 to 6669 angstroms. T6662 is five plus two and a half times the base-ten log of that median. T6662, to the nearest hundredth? 5.06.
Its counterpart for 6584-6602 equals 5.26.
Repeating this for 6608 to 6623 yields 5.15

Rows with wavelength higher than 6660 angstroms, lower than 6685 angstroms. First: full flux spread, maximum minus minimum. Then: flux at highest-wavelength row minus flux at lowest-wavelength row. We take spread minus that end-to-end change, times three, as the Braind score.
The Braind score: 0.9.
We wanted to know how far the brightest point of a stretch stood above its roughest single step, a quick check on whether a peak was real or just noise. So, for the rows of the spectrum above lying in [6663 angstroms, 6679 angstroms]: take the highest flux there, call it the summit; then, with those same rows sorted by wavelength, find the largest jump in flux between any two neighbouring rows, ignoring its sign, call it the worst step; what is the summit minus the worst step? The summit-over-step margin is 0.98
